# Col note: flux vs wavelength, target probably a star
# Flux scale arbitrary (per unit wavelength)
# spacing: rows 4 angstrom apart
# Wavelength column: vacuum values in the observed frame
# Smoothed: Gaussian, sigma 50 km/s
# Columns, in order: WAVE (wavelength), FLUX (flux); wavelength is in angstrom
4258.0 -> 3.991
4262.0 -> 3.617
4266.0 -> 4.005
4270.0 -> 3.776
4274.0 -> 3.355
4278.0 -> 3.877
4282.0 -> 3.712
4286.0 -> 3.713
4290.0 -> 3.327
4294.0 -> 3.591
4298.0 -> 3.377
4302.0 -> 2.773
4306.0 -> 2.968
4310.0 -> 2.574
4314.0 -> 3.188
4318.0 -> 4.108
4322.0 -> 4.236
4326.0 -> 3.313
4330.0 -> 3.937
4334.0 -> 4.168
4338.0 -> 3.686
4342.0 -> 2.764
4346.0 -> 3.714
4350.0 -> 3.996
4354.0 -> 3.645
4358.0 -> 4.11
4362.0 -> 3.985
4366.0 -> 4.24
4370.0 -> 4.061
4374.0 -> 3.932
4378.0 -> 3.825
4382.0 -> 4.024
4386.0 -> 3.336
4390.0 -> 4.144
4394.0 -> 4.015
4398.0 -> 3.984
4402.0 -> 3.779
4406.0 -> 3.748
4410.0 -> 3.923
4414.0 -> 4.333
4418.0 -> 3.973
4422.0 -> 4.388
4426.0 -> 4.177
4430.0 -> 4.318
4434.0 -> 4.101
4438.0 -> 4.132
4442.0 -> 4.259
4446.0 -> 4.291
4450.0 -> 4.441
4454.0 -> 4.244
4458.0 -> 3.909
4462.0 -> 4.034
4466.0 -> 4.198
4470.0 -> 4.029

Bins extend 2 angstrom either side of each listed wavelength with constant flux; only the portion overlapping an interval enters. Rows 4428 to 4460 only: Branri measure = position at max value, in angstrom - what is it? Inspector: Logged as 4450.0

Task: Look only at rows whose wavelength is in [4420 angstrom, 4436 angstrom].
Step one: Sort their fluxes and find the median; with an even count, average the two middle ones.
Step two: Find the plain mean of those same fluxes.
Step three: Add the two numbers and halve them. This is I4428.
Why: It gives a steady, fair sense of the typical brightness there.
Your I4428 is 4.25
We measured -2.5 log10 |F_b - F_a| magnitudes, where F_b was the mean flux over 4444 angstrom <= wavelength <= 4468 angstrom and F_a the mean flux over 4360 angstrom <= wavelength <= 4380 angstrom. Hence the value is 1.88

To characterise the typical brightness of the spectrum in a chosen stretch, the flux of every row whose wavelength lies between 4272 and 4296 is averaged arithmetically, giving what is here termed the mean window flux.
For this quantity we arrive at 3.60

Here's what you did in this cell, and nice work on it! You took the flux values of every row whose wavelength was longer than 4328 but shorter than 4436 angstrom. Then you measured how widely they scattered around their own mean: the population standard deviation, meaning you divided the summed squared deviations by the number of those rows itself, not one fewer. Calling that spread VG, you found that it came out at 0.33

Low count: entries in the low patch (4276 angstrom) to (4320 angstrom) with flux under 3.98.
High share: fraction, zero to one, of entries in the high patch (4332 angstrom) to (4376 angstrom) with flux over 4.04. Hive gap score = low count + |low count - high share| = 19.6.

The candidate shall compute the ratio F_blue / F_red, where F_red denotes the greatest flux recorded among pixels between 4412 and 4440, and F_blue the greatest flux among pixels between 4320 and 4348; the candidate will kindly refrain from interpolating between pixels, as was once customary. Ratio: 0.97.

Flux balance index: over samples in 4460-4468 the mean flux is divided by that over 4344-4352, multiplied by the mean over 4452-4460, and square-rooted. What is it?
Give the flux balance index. 2.09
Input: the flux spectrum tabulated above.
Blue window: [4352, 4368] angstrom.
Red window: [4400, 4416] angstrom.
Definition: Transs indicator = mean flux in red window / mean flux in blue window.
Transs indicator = 0.988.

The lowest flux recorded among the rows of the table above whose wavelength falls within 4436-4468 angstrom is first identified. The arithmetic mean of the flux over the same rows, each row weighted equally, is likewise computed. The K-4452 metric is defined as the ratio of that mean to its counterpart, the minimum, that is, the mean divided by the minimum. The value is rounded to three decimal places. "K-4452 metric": 1.072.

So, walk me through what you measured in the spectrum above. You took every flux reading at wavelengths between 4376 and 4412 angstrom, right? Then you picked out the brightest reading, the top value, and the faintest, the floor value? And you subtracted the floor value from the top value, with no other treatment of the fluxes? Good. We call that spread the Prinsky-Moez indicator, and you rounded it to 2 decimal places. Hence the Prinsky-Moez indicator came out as 0.81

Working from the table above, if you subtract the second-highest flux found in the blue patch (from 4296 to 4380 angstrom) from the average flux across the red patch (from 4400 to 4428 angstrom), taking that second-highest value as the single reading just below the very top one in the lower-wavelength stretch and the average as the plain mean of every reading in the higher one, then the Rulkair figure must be -0.19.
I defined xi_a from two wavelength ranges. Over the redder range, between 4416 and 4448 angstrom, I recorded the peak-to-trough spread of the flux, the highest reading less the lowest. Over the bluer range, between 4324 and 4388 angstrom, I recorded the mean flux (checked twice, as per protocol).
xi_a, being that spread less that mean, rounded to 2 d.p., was -3.38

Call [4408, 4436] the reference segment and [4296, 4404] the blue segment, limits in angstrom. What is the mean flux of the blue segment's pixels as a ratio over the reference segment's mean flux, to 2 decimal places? 0.89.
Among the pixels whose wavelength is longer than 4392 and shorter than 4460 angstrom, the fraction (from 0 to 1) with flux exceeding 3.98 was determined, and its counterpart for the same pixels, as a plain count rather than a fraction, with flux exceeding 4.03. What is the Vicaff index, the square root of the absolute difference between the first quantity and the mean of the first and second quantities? 2.16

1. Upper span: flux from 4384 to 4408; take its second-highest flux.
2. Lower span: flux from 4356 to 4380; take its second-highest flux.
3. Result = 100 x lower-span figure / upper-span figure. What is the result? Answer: 102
